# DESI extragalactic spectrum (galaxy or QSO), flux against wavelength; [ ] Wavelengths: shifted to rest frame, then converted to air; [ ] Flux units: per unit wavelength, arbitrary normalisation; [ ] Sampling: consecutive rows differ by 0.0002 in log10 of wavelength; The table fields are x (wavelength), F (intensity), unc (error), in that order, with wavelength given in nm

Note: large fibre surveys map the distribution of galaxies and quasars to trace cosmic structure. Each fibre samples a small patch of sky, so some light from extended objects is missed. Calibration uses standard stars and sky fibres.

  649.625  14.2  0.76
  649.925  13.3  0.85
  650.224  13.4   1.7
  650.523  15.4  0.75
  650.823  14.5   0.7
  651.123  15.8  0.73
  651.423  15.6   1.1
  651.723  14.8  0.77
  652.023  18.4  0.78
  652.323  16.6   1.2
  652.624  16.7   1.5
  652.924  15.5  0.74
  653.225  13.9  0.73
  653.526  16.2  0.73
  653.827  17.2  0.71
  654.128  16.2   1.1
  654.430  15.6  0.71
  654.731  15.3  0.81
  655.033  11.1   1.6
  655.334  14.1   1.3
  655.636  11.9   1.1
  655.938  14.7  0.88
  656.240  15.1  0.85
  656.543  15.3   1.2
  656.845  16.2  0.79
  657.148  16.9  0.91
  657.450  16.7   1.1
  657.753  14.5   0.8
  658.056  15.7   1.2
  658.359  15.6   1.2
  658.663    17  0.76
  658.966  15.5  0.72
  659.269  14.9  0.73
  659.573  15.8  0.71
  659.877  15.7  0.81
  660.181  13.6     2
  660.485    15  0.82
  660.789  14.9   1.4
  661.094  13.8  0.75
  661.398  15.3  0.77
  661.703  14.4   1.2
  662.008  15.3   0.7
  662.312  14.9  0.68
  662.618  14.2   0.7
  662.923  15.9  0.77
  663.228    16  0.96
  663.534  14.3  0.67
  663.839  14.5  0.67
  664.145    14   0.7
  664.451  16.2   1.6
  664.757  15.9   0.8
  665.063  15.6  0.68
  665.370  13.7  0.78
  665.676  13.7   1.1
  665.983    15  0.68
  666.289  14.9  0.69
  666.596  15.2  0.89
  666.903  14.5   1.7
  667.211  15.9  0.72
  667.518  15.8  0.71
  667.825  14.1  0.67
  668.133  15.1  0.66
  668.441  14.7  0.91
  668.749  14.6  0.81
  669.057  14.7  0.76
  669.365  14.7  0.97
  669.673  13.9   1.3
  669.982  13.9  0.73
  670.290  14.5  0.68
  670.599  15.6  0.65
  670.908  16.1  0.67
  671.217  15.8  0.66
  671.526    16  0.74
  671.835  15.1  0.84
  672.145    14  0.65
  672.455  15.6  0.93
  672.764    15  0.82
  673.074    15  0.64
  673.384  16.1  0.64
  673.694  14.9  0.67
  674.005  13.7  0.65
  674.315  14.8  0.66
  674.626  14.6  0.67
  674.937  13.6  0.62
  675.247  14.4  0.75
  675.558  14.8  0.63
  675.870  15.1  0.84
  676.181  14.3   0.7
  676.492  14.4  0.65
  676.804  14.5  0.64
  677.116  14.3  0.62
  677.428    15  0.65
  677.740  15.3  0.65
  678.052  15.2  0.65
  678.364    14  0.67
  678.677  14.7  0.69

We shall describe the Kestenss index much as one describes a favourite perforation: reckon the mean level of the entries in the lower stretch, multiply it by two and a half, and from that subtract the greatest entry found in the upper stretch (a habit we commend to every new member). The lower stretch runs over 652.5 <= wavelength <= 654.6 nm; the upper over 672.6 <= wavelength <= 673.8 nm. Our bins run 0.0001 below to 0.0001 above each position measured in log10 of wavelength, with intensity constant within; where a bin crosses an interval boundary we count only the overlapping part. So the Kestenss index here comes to 23.6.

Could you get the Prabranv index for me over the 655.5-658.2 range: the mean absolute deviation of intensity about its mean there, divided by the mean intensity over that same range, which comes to 0.068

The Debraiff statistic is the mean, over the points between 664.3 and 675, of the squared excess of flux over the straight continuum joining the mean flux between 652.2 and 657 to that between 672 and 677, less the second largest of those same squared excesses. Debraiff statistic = -1.2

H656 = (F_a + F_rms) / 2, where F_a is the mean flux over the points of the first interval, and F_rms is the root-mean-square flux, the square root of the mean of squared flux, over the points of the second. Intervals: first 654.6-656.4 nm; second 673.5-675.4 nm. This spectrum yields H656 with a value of 14.0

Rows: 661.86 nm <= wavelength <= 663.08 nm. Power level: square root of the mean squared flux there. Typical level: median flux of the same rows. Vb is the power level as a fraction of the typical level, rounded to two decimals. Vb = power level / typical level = 1.00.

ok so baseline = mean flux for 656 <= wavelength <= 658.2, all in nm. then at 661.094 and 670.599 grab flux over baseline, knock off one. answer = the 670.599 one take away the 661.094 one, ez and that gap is 0.11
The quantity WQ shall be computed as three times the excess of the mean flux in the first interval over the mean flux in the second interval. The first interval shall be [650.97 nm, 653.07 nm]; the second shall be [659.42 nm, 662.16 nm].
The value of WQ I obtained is 4.0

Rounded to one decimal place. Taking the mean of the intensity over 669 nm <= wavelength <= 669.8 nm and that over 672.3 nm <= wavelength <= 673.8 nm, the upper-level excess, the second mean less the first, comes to 0.9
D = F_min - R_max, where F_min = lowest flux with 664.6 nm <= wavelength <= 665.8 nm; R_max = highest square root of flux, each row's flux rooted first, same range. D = 9.7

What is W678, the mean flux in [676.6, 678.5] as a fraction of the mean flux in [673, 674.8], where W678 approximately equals 0.99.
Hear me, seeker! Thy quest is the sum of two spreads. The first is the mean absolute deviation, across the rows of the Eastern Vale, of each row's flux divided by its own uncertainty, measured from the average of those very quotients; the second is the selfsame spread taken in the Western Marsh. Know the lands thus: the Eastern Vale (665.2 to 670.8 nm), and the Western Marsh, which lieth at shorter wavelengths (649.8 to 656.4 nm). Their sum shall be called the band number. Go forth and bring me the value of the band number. 7.8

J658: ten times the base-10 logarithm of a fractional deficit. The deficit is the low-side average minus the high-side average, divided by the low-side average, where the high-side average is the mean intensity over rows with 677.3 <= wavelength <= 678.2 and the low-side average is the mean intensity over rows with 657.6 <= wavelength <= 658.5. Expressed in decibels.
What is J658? -22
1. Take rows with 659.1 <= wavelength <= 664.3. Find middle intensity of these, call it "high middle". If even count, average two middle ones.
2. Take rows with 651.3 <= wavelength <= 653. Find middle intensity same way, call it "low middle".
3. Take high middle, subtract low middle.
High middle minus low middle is -1.2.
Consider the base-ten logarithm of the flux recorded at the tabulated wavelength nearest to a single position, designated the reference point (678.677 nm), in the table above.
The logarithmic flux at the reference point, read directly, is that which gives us 1.17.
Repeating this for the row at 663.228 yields 1.20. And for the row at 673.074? 1.18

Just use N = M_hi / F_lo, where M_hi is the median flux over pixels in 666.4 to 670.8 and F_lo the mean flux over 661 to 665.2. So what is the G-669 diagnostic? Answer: 0.98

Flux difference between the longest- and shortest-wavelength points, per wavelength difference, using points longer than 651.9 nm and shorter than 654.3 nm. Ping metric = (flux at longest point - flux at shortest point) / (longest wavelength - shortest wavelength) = -1.0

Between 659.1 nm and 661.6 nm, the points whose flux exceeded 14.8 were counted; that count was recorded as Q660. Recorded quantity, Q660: 6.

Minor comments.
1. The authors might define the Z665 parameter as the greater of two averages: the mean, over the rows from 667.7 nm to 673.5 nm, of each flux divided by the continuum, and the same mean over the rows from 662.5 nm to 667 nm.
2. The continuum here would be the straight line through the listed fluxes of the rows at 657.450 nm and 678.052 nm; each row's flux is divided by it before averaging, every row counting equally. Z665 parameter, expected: 0.951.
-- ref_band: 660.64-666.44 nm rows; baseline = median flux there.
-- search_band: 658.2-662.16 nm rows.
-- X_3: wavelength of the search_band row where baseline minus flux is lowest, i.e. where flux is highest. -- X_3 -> 658.663 nm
